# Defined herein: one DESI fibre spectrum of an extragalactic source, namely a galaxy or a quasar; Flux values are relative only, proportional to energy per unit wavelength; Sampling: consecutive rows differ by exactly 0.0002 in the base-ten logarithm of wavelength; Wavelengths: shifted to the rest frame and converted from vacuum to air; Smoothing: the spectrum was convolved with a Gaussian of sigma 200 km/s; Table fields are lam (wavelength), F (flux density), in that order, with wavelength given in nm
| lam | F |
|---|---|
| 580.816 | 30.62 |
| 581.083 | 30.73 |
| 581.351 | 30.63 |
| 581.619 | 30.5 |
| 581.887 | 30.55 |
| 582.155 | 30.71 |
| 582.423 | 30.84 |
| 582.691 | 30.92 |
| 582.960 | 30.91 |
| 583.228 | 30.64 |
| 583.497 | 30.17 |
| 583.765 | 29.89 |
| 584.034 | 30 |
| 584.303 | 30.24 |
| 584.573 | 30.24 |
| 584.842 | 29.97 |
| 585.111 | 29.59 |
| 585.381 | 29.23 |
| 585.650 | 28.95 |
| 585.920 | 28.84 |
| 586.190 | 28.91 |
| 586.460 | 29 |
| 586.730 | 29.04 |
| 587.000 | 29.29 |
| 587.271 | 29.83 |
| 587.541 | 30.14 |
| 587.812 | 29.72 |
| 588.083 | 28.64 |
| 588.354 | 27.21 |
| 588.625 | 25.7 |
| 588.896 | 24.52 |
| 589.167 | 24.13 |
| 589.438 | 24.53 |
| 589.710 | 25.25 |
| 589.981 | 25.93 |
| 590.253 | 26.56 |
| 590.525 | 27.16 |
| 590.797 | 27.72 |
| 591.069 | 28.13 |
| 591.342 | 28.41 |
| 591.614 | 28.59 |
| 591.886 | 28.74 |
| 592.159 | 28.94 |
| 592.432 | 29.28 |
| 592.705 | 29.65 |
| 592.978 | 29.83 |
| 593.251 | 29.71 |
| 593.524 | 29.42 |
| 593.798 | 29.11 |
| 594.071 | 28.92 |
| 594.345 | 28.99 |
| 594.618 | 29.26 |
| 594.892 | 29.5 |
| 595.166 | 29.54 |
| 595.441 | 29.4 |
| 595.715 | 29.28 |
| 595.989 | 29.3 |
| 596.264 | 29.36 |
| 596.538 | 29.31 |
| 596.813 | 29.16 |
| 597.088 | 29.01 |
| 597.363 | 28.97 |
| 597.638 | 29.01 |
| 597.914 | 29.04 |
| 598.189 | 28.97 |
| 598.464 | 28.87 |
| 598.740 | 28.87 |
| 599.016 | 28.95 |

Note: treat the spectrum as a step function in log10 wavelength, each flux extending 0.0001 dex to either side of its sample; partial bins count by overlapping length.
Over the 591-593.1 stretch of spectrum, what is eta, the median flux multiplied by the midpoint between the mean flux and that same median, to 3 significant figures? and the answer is 833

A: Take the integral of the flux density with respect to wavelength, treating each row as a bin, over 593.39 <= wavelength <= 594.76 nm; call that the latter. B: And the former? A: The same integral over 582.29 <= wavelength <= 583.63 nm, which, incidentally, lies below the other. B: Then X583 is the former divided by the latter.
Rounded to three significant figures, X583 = 1.03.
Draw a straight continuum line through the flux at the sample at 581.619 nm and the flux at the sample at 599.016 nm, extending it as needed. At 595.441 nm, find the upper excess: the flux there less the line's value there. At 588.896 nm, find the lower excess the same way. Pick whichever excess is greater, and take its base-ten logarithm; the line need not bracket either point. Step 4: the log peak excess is -0.88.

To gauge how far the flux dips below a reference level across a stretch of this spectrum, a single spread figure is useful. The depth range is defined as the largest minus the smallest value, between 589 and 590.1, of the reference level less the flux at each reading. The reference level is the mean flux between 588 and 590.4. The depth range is 1.8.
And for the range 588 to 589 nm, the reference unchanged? 4.1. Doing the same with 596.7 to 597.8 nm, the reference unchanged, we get 0.2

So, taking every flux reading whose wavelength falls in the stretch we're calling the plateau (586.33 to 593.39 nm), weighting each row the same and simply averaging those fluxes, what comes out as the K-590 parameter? 27.9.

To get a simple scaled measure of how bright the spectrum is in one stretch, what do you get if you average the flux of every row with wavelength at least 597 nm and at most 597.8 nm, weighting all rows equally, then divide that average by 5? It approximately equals 5.80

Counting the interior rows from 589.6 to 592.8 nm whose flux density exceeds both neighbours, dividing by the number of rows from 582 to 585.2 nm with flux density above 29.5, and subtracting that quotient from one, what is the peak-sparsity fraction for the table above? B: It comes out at 1.00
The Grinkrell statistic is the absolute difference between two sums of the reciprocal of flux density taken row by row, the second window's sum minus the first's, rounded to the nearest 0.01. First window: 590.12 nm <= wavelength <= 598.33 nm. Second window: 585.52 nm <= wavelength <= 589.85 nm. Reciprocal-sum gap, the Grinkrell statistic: 0.46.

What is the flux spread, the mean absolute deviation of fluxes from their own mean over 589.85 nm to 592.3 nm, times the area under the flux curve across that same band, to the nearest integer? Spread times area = 58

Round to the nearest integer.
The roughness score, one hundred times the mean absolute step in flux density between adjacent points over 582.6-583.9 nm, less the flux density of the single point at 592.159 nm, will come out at -3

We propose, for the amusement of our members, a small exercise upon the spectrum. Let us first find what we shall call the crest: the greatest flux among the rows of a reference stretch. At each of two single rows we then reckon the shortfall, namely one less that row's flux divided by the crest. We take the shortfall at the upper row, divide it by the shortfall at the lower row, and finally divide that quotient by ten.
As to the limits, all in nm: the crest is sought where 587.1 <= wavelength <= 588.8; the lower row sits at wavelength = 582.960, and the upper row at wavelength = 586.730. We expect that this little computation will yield -0.14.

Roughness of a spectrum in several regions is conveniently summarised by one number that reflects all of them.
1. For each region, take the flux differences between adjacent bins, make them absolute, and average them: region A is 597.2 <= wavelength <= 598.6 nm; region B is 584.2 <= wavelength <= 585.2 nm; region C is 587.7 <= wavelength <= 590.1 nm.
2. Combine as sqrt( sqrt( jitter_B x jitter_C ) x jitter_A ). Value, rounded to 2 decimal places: 0.16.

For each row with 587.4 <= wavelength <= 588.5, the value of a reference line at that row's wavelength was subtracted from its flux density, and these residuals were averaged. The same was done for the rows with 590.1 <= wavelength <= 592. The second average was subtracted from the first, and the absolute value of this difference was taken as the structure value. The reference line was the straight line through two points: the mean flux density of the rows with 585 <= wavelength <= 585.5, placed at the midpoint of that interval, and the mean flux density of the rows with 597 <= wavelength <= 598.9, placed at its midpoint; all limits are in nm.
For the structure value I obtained 0.92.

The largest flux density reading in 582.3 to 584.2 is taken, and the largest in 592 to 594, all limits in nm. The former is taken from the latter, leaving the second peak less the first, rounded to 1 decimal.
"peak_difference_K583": -1.1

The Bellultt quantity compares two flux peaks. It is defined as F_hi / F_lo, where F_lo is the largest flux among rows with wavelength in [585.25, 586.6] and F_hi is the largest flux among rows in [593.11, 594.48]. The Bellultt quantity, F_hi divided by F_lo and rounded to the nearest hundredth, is 1.02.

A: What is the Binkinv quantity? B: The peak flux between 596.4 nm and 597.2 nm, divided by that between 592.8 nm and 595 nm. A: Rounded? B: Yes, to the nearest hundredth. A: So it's 0.98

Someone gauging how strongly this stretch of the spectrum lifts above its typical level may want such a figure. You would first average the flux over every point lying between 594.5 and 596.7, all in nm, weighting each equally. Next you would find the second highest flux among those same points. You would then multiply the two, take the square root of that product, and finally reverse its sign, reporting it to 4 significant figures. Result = -29.43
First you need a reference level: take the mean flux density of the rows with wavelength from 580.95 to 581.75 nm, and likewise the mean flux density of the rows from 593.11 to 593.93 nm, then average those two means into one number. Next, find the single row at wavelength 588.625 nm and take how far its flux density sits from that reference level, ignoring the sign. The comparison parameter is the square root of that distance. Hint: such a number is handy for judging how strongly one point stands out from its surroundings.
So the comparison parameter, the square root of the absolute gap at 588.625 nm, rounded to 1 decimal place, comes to 2.1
